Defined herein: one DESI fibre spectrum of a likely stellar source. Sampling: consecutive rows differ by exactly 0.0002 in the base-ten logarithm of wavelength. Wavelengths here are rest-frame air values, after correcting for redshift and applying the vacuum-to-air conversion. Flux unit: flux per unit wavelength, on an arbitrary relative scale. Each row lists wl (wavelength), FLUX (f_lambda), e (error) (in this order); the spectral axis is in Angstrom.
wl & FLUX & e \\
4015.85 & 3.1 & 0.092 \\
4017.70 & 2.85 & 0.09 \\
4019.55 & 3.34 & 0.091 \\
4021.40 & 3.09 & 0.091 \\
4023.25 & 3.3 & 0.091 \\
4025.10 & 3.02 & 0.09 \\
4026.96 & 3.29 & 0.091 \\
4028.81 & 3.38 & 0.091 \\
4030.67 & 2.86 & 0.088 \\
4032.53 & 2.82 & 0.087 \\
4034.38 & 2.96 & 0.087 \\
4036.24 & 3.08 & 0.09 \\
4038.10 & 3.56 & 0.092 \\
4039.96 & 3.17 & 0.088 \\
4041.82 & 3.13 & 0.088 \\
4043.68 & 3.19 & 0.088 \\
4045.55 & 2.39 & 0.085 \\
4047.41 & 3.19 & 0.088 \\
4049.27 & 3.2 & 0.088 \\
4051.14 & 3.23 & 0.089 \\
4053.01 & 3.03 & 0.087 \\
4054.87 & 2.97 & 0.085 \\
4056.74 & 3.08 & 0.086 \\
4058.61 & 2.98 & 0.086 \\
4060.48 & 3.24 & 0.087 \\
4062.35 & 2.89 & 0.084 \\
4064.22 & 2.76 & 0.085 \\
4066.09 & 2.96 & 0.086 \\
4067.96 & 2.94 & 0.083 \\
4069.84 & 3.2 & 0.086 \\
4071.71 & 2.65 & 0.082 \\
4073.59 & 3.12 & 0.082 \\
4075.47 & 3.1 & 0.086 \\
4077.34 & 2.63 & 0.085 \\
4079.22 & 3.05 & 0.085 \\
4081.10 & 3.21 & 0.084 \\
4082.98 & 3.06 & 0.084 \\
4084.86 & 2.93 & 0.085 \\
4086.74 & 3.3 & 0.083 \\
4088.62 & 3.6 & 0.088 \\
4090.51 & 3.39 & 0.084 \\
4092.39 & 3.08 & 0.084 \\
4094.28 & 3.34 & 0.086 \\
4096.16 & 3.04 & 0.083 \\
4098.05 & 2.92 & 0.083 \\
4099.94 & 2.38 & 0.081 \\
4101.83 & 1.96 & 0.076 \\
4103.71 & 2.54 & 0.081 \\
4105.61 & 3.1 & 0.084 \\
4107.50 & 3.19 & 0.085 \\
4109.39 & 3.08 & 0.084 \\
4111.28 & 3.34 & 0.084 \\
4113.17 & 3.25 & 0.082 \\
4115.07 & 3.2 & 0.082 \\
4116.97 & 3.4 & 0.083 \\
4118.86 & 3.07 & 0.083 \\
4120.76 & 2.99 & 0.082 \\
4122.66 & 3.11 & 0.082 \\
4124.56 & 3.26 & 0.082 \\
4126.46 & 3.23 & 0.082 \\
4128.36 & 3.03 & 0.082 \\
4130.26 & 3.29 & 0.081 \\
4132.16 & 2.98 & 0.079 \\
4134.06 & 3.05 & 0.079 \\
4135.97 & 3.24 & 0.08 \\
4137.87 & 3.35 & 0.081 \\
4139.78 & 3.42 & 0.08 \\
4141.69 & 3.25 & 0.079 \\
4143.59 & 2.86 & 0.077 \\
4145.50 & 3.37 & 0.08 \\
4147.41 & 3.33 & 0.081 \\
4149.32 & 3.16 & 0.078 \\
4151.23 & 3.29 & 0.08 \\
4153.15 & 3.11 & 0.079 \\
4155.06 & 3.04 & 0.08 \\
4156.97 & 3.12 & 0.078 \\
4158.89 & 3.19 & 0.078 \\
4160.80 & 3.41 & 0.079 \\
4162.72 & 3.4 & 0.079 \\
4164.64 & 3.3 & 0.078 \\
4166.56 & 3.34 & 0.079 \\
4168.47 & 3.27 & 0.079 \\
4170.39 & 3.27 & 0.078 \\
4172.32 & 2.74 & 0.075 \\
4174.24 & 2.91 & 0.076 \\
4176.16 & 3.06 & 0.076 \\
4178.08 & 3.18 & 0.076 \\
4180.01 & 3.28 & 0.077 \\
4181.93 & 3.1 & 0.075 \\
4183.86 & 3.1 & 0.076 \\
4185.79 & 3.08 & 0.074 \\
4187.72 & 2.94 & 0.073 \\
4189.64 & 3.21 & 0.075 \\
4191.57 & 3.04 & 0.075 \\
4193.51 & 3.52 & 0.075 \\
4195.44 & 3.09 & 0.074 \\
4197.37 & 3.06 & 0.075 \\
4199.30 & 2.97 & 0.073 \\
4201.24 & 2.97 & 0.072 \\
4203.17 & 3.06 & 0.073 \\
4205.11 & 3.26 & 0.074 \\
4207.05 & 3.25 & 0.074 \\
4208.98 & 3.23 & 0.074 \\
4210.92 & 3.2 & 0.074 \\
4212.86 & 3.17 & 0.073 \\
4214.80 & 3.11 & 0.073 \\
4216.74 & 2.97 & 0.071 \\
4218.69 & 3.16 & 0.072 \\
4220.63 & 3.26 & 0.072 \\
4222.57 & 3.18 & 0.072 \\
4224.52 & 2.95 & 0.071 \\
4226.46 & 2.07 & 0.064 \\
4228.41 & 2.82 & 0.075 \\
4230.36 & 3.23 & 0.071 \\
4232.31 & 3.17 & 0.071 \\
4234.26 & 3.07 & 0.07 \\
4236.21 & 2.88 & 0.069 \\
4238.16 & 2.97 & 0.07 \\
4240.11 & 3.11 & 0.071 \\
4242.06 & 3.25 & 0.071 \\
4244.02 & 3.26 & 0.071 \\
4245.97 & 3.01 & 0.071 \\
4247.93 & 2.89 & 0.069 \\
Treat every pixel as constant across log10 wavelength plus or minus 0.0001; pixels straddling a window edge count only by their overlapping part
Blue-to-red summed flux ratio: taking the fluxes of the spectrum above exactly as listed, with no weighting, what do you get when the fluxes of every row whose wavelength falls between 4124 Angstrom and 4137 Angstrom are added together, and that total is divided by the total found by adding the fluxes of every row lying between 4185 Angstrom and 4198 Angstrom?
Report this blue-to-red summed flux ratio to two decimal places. 1.01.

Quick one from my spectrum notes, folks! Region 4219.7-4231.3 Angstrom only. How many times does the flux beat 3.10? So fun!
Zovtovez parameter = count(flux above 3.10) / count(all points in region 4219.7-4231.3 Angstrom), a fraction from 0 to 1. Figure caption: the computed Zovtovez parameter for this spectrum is 0.50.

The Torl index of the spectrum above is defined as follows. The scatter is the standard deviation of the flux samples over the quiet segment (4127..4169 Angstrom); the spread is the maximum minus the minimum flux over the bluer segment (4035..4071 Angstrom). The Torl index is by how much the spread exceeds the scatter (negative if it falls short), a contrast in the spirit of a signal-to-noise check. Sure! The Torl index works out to 1.0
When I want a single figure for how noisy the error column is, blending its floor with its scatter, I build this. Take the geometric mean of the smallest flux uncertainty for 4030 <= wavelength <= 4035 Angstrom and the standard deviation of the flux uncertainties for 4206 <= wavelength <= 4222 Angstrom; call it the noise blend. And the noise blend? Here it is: 0.010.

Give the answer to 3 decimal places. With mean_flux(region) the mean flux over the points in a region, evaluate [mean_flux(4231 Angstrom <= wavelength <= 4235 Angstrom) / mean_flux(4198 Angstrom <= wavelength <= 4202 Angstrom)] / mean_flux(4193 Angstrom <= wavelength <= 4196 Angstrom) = 0.318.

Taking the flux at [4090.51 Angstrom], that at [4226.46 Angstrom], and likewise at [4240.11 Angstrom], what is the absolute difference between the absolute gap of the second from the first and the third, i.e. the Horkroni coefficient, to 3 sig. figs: 1.79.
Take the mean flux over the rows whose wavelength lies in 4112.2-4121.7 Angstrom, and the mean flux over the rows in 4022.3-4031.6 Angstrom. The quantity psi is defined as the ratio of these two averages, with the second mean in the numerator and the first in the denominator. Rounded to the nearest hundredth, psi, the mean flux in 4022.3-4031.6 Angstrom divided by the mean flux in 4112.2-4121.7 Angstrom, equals 1.00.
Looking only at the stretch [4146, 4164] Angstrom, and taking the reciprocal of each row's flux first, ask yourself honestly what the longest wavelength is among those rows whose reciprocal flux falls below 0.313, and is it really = 4162.72 Angstrom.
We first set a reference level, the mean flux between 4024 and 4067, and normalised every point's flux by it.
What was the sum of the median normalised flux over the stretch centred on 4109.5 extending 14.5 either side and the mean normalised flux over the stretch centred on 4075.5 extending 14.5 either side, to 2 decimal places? 2.00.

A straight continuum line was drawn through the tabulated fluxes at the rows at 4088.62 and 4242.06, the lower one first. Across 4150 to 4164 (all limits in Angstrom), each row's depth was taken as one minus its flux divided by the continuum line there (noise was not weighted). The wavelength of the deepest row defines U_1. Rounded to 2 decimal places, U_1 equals 4155.06 Angstrom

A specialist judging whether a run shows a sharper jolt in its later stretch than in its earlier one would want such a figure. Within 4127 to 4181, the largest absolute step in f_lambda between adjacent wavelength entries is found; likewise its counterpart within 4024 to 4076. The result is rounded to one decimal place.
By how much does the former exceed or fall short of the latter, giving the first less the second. -0.3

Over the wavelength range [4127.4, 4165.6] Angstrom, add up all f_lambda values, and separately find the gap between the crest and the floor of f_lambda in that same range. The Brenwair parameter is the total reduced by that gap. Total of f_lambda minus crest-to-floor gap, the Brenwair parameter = 63.6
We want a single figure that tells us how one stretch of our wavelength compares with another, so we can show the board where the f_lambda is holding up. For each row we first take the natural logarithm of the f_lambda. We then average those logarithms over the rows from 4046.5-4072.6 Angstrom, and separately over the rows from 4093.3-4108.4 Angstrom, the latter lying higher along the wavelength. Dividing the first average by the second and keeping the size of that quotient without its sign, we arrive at 1.08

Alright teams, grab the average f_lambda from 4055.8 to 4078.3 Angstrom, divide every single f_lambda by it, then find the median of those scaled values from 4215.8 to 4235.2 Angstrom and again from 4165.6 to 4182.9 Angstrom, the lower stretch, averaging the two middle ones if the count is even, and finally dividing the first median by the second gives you 0.98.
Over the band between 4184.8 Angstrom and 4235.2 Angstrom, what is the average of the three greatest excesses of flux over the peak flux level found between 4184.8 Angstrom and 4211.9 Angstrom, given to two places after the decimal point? -0.17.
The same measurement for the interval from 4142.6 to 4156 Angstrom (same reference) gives -0.19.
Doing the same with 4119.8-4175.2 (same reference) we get -0.11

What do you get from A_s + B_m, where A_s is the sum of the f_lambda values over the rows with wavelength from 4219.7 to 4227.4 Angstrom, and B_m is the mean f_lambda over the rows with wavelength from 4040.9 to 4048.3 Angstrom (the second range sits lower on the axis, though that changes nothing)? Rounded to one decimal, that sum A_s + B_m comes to 14.4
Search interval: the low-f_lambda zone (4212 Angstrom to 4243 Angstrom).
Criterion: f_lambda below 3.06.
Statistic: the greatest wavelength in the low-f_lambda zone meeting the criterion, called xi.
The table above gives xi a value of 4238.16 Angstrom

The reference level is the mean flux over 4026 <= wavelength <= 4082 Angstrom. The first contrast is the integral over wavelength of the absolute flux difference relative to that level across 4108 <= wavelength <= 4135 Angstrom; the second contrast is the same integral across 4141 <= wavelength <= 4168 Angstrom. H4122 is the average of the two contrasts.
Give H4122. 4.7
